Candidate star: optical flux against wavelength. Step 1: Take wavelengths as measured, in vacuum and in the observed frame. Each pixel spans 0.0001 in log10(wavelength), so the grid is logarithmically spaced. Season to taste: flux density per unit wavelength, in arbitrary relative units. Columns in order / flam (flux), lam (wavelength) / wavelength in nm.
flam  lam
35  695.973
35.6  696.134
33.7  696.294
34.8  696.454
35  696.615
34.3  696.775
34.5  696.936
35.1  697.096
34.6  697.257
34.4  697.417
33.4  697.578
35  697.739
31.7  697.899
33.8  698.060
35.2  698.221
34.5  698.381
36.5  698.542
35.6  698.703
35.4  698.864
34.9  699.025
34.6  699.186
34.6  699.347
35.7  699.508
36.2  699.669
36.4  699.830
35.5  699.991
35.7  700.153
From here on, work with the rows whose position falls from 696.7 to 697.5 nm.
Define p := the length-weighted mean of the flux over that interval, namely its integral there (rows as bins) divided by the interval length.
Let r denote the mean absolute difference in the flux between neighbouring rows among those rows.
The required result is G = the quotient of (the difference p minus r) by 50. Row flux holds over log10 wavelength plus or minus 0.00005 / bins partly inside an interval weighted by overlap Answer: 0.68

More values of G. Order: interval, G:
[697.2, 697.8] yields 0.67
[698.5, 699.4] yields 0.70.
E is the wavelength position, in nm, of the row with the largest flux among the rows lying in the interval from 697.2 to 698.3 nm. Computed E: 698.221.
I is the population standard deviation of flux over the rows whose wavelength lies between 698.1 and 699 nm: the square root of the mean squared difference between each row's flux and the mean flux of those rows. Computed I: 0.65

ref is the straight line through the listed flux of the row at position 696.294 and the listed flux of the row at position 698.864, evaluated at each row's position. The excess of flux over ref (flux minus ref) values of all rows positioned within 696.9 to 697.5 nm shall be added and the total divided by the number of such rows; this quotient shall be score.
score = 0.37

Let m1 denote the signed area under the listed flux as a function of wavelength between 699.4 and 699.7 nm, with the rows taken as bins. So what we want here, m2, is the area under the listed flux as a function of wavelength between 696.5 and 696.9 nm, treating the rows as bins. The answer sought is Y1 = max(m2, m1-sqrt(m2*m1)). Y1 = 13.8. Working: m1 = 10.7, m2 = 13.8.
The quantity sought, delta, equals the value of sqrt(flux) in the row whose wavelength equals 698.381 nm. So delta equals 5.874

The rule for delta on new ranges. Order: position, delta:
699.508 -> 5.975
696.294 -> 5.805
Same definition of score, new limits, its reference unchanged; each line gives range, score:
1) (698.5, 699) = 0.54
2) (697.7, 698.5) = -0.83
